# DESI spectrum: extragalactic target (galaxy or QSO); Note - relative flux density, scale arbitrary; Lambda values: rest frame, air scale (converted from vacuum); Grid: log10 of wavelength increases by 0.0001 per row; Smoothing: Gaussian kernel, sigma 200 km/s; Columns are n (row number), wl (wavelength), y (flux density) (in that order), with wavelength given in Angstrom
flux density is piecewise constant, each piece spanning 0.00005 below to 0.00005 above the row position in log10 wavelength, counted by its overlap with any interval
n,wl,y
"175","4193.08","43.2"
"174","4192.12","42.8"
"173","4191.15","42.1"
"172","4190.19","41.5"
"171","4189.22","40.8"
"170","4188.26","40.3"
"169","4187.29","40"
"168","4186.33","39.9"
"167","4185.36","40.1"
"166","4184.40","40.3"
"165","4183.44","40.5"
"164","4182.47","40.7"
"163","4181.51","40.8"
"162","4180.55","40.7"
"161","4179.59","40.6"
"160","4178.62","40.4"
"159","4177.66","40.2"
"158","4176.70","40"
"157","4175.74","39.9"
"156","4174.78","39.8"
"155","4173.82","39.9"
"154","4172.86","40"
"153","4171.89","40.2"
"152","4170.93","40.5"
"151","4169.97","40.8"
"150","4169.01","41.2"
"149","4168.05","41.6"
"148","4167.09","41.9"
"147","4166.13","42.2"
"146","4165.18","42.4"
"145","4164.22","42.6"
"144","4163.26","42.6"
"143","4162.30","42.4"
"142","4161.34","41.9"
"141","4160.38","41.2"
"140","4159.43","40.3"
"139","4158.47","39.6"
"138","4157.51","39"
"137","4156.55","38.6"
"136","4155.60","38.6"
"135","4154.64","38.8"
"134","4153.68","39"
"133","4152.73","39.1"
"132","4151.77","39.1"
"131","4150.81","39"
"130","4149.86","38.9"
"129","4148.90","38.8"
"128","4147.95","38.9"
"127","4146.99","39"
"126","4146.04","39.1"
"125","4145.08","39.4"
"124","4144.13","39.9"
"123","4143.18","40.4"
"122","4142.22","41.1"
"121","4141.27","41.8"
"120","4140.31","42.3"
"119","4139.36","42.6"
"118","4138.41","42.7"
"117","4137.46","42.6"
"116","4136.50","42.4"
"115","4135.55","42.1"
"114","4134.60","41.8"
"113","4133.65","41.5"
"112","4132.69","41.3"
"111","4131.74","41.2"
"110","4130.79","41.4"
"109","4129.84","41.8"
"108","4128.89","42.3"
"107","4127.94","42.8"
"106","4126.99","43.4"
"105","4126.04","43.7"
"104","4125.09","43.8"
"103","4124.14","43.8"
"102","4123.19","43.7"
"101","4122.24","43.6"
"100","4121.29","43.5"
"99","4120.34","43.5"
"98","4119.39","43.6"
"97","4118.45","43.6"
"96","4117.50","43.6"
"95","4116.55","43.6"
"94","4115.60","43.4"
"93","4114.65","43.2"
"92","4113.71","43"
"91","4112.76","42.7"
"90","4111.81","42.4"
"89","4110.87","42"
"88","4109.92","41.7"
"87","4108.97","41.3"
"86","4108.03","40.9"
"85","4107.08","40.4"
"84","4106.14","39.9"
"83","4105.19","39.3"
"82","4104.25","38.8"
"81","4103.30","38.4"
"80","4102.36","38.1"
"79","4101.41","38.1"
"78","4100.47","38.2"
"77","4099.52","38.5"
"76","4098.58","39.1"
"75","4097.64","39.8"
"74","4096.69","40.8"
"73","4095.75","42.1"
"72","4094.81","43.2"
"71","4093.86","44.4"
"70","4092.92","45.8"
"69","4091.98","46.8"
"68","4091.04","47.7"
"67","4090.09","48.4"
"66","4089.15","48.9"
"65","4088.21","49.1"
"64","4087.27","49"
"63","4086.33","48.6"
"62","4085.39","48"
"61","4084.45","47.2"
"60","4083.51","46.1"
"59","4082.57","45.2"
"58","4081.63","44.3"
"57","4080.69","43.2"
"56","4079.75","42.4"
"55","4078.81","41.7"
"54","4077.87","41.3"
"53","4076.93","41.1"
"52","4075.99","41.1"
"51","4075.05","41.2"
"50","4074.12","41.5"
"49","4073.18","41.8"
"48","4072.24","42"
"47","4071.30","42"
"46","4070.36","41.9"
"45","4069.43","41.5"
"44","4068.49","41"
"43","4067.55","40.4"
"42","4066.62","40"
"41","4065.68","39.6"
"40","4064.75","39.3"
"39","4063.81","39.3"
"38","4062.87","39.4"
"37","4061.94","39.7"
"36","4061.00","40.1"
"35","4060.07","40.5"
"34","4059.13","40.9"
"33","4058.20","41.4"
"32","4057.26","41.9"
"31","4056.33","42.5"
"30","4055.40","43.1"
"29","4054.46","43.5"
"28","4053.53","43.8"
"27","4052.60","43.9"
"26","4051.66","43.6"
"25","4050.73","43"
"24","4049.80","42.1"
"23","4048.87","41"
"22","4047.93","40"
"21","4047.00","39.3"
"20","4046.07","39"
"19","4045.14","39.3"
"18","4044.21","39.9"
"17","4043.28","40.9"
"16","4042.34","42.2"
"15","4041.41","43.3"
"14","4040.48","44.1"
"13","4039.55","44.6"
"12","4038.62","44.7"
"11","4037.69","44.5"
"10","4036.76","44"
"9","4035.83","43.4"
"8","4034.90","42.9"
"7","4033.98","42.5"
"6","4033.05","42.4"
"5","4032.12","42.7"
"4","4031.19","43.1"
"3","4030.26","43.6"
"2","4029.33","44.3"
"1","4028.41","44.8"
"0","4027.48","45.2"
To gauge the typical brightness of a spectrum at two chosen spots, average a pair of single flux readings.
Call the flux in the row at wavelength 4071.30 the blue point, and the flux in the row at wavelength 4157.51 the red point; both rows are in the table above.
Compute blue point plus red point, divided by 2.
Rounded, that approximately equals 40.5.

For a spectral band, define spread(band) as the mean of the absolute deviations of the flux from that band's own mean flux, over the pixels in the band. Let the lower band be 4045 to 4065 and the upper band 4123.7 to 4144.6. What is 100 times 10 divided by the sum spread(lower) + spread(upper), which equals 427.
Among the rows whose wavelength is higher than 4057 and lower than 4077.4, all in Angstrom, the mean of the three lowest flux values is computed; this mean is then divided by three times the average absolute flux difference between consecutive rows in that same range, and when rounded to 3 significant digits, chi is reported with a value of 44.4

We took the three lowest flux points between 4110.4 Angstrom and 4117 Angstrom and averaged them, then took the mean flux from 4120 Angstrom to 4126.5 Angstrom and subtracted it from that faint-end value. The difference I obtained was -1.3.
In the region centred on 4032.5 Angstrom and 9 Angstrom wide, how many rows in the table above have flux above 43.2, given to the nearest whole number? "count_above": 5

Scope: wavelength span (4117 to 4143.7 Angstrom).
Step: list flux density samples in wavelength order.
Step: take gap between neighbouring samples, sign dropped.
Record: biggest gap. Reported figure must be 0.7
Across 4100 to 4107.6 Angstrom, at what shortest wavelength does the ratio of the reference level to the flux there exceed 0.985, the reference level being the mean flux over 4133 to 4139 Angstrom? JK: 4100.47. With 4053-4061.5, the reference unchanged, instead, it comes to 4056.33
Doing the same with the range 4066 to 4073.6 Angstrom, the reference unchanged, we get 4066.62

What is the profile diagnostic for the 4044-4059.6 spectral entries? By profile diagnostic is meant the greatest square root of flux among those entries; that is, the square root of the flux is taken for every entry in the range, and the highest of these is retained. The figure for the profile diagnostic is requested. 6.63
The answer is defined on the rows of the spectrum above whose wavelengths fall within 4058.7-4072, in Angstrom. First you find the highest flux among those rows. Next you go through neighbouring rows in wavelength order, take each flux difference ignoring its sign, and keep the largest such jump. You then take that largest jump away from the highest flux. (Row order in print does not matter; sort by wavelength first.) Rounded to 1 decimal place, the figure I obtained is 41.4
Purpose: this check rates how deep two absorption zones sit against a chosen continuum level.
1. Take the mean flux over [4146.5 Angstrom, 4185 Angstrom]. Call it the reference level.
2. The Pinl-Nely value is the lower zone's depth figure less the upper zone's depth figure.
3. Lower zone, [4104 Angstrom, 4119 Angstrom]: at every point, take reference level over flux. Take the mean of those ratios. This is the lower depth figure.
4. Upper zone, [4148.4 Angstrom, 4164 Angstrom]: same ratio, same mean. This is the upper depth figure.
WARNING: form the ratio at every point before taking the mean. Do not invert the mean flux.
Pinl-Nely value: -0.05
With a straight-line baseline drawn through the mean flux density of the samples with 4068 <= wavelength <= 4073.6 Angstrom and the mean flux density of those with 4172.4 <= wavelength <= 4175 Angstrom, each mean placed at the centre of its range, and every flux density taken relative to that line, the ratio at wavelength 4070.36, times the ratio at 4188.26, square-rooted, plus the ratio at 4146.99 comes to 1.98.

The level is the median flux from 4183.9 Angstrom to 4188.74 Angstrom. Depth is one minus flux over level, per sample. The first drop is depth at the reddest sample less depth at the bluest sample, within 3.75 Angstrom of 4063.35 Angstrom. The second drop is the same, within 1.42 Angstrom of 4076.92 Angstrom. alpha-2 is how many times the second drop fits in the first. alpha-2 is -2.5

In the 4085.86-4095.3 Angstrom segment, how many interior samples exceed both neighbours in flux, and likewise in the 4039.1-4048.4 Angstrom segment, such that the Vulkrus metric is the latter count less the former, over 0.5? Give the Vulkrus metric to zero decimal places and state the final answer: -2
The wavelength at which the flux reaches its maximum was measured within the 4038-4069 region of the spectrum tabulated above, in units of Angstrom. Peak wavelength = 4038.62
